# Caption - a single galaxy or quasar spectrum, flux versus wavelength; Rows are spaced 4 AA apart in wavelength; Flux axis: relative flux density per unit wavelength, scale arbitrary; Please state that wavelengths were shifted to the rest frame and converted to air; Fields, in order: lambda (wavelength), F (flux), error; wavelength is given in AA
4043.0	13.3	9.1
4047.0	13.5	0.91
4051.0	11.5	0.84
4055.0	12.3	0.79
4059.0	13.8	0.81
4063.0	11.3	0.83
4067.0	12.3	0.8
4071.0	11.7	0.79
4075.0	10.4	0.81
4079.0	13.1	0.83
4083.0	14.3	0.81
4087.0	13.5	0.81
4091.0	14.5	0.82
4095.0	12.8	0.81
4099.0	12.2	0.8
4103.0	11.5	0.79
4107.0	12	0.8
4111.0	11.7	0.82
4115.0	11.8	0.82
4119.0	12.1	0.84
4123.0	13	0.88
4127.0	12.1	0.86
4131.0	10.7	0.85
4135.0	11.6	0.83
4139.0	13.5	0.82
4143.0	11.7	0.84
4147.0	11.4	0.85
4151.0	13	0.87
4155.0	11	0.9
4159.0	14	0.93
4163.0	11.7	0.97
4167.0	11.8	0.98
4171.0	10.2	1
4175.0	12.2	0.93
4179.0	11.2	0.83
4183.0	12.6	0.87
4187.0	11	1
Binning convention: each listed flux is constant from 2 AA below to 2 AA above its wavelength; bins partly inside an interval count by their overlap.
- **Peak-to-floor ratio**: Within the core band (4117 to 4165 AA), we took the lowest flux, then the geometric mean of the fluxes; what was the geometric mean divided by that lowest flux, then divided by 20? 0.0566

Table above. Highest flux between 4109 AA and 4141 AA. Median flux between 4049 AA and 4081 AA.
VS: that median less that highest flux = -1.5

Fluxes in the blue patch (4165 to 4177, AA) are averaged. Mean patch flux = 11.4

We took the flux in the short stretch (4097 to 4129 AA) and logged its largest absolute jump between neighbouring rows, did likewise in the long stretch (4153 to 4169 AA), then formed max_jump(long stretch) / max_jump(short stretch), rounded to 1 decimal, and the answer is 3.3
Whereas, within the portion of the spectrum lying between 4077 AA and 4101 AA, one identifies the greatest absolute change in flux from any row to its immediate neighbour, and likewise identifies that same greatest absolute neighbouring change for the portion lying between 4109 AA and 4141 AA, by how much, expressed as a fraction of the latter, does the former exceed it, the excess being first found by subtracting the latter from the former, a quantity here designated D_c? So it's -0.11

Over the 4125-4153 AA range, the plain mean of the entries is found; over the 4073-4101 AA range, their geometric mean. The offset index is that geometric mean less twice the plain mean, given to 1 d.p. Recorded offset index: -11.1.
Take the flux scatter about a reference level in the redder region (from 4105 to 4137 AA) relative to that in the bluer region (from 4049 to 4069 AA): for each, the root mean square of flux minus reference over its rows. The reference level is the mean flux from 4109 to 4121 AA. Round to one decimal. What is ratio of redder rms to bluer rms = 0.6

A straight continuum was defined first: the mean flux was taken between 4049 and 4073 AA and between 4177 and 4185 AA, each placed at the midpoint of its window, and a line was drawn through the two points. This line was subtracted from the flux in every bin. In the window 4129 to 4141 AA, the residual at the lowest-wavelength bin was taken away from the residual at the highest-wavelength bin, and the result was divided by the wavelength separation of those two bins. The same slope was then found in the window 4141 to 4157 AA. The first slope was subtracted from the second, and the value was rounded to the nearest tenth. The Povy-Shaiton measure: -0.4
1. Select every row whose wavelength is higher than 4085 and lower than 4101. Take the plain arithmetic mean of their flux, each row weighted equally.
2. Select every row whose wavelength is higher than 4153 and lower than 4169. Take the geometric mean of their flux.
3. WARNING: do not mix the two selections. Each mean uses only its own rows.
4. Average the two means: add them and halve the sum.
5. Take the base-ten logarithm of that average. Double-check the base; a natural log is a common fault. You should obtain 1.10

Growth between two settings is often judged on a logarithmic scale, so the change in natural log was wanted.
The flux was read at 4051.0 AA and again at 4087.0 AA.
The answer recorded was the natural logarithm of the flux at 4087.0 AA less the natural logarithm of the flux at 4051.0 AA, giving 0.16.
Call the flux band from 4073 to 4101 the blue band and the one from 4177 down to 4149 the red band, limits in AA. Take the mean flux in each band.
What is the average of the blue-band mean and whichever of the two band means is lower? 12.5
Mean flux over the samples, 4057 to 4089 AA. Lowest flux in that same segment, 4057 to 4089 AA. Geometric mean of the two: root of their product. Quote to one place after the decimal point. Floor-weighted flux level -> 11.4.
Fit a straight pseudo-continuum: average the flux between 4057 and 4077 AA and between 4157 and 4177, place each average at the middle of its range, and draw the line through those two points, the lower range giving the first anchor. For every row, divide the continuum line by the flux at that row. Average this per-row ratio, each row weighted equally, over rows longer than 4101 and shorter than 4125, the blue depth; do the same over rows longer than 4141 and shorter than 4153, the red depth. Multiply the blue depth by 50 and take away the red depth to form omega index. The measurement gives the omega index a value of 48.7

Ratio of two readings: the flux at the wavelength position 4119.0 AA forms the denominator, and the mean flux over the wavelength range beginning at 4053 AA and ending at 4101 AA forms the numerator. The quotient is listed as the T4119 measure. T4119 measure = 1.05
